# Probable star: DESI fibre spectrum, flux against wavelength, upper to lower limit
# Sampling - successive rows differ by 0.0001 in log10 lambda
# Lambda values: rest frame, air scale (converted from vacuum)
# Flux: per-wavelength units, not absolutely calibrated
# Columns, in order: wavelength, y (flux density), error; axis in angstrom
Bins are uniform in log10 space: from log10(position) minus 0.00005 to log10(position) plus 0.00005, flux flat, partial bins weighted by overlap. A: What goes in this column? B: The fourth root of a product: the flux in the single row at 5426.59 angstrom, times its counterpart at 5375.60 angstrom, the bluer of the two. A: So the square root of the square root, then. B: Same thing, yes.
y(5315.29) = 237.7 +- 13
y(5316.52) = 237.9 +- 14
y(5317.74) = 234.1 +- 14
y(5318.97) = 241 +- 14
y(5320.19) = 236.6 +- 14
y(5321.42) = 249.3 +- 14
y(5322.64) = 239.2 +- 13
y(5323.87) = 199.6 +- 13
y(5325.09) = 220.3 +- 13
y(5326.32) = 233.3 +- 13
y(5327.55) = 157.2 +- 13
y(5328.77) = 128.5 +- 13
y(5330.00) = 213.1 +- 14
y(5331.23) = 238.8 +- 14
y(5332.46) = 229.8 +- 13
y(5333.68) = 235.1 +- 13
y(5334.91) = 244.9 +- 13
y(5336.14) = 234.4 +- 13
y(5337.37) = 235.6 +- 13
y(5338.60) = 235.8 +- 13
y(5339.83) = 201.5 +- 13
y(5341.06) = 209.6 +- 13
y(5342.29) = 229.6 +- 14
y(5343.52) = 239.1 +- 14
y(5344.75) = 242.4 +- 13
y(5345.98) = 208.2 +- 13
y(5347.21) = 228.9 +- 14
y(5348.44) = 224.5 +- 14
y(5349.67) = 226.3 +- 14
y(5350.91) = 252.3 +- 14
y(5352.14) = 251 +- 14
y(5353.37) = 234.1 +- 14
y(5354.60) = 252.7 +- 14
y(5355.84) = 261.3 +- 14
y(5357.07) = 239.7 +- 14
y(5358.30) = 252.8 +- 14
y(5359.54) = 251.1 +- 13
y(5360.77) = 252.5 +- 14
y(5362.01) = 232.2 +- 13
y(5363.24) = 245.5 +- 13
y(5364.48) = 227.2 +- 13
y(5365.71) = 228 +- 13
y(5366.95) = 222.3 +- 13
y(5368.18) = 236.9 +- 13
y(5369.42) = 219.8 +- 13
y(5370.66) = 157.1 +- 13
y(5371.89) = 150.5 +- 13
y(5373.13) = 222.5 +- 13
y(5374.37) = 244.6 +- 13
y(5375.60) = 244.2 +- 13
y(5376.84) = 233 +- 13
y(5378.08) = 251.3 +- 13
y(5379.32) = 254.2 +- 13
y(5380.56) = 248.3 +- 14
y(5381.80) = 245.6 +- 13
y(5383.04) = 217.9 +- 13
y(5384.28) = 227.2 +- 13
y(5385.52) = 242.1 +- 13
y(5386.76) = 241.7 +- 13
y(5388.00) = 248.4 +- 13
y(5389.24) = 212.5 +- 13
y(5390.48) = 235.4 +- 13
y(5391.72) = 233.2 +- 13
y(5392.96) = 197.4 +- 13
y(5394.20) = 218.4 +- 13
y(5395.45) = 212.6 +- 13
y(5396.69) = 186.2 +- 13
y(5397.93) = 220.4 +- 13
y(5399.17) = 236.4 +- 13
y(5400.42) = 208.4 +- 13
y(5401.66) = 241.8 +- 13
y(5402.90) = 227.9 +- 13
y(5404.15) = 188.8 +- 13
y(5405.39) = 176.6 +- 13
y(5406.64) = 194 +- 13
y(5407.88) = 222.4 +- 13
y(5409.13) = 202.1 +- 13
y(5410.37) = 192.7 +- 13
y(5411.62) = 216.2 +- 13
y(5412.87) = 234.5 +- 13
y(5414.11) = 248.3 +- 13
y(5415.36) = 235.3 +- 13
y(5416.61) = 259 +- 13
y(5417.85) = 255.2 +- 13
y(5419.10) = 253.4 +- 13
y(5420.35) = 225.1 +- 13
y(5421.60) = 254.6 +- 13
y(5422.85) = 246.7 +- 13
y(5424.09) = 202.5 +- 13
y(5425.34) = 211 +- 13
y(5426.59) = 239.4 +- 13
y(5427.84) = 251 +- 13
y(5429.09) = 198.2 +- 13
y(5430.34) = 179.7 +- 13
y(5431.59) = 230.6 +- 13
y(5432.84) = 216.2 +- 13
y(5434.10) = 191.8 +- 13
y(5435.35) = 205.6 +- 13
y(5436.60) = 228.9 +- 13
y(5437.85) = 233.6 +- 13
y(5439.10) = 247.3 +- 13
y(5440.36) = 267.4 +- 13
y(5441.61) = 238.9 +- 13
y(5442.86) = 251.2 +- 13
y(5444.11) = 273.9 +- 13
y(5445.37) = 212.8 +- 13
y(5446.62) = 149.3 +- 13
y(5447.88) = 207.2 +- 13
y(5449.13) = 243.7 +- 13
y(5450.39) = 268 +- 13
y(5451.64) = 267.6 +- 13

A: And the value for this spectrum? 15.5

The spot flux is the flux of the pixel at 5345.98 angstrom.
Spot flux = 208.2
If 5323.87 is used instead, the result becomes 199.6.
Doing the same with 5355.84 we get 261.3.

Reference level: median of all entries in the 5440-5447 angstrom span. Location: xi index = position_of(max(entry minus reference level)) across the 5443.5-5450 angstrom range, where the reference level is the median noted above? 5444.11 angstrom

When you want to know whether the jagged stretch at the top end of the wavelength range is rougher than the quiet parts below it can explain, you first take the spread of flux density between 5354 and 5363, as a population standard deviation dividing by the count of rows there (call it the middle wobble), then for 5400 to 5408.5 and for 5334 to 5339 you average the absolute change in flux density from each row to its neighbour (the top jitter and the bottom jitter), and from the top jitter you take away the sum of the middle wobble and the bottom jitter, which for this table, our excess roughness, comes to 11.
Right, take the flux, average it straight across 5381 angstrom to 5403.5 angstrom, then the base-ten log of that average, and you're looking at 2.353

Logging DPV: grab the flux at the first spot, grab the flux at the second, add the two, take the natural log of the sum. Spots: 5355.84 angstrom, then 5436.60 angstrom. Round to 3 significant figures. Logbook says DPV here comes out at 6.19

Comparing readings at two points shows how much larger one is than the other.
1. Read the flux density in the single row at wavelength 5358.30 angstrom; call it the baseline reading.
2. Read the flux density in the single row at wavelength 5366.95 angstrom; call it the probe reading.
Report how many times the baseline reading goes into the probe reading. 0.88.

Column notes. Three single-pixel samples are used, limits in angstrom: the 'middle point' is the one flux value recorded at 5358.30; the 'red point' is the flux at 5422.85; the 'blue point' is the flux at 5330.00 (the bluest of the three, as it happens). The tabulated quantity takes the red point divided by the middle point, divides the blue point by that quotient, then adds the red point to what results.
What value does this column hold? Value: 465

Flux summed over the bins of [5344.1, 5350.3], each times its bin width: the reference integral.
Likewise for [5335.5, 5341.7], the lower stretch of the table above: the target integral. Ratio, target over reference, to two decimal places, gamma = 0.99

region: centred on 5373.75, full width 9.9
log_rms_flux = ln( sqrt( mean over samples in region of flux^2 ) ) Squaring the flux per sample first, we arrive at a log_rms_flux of 5.39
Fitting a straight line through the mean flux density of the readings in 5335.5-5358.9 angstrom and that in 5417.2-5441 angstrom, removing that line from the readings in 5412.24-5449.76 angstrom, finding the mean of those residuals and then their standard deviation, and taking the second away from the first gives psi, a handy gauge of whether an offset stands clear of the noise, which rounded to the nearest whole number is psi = -26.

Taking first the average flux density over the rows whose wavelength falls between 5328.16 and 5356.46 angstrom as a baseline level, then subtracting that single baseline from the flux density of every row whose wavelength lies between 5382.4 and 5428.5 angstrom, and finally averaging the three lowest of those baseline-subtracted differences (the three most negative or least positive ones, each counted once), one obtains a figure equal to -45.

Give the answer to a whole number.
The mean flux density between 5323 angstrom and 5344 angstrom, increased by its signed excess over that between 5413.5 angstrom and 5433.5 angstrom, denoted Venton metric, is 202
